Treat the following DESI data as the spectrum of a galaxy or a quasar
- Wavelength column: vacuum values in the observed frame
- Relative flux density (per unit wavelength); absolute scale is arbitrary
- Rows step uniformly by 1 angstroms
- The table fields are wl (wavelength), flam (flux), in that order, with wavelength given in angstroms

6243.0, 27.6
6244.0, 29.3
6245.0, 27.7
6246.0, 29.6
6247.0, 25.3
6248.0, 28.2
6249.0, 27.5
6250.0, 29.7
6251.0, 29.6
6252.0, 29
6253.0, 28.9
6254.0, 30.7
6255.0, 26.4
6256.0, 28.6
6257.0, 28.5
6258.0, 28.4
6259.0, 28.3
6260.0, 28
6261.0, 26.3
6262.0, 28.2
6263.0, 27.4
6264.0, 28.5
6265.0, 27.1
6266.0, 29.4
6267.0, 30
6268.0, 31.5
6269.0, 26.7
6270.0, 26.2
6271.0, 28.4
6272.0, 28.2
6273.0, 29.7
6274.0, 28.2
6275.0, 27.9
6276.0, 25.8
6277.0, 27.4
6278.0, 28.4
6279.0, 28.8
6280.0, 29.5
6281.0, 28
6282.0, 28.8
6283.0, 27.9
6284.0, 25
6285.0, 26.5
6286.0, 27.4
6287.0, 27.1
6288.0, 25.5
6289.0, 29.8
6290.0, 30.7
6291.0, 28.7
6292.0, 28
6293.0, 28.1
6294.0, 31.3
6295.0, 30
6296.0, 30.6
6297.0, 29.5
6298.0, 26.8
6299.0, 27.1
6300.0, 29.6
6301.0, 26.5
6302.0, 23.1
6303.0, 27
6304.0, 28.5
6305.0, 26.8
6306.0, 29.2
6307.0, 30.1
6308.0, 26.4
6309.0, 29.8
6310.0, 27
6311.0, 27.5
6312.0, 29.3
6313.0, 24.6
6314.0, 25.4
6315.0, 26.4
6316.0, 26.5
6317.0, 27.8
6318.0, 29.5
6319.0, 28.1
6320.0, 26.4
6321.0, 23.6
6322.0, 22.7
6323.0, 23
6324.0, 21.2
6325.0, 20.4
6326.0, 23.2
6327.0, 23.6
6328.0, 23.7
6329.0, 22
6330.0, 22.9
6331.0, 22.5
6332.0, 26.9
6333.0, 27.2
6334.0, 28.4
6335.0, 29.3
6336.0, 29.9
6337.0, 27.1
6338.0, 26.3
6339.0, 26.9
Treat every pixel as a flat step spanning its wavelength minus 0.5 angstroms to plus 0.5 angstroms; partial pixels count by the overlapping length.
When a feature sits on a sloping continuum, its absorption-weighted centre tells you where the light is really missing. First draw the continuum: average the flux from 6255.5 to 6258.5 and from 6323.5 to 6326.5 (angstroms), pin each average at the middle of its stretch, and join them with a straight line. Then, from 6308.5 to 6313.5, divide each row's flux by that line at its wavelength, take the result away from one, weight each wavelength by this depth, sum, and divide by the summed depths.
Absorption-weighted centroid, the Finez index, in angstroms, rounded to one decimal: 6310.7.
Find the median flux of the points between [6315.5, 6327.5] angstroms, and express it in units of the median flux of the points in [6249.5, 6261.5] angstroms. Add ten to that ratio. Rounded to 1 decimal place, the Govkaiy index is 10.8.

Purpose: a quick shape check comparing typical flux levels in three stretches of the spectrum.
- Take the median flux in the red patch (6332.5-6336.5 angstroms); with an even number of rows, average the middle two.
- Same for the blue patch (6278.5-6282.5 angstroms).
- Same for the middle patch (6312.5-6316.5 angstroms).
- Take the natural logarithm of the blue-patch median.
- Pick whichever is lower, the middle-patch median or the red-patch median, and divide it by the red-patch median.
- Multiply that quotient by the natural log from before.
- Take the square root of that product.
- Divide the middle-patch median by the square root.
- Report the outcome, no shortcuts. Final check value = 14.9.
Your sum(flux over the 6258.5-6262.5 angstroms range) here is 111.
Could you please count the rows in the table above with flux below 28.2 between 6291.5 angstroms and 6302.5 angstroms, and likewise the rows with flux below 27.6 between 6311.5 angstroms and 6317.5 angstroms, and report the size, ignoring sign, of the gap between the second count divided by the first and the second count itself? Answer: 3.3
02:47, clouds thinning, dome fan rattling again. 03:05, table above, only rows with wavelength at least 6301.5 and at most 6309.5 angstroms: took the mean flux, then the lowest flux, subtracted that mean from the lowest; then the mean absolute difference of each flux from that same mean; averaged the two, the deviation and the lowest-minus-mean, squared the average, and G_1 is 1.9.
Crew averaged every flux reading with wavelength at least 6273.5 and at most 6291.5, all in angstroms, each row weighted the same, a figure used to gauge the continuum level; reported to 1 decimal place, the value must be 27.9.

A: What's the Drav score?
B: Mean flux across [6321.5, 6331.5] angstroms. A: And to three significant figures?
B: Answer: 22.5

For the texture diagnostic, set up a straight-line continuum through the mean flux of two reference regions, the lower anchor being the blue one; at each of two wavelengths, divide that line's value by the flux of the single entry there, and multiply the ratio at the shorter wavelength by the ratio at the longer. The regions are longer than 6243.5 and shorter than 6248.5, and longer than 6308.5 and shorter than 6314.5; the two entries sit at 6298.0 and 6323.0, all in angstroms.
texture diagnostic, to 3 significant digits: 1.21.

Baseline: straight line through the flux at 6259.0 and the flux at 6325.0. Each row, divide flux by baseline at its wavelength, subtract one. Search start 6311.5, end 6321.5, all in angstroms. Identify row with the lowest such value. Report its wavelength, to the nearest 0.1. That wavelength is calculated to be 6313.0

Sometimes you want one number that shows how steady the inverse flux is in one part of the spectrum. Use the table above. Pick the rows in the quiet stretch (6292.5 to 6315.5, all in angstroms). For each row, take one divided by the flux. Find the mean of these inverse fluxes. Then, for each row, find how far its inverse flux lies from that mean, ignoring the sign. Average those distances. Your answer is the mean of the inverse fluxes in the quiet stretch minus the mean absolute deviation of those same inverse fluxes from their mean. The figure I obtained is 0.0339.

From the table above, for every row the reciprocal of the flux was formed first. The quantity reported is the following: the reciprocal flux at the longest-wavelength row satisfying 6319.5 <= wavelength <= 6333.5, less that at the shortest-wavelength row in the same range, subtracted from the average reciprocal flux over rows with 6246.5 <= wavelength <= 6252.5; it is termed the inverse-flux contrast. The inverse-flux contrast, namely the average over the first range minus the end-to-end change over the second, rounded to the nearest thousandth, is 0.037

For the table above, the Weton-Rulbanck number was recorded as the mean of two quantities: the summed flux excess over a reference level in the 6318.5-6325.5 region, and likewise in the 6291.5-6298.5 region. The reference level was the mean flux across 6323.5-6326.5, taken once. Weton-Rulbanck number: 34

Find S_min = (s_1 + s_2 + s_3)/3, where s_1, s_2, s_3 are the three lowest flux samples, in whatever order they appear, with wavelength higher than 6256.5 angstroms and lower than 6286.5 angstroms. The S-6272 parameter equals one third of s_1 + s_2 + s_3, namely 25.7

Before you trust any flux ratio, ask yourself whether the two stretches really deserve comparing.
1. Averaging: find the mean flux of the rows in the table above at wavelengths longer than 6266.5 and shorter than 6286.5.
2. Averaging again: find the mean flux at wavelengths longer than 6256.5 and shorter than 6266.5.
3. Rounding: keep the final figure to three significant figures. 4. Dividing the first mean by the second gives 1.00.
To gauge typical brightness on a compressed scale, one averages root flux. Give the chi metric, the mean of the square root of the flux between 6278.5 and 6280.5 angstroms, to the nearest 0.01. 5.40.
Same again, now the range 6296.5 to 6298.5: 5.30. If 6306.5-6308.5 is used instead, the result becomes 5.31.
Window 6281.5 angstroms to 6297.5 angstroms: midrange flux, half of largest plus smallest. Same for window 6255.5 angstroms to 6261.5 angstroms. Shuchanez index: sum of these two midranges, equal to 55.6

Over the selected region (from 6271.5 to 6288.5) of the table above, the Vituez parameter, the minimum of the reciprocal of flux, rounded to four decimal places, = 0.0337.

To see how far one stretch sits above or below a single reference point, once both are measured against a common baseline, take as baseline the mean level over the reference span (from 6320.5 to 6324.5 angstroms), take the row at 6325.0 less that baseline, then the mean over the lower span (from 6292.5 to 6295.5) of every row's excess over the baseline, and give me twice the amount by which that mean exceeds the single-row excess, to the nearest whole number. 19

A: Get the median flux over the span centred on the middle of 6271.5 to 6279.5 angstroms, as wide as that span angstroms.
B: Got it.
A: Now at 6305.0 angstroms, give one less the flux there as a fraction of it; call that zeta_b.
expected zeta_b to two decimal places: 0.05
